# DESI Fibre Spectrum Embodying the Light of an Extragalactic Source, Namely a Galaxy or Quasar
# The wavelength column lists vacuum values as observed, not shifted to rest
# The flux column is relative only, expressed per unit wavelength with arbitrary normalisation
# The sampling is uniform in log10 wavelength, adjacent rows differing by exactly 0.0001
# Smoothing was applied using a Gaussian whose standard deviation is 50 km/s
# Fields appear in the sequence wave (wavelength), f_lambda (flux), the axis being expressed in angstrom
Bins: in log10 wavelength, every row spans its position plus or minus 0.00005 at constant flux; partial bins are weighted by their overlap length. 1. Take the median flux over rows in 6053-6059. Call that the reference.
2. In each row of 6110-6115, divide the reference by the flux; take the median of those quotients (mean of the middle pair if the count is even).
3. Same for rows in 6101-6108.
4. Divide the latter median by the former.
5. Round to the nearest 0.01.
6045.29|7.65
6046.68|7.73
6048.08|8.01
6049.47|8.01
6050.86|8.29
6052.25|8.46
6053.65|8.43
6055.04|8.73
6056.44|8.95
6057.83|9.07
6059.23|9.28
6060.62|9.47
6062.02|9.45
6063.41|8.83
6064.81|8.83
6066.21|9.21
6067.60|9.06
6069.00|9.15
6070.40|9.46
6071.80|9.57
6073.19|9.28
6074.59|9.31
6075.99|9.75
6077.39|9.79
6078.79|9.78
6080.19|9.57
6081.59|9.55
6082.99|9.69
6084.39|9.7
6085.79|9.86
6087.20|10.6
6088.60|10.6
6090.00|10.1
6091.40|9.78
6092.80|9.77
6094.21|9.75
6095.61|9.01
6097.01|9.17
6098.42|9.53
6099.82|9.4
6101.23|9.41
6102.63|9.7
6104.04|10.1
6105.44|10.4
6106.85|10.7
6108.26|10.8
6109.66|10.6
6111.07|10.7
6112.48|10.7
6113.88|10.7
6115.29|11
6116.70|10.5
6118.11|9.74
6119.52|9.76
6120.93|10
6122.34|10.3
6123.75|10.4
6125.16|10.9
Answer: 1.06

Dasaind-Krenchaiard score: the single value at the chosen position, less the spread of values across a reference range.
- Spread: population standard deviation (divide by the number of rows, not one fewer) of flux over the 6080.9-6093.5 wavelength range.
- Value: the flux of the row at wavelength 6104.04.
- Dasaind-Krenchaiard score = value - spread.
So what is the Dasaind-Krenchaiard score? 9.7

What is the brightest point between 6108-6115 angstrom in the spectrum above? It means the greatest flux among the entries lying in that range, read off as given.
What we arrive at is 10.8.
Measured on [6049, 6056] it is 8.73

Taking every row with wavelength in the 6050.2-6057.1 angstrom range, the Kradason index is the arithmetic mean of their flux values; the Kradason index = 8.6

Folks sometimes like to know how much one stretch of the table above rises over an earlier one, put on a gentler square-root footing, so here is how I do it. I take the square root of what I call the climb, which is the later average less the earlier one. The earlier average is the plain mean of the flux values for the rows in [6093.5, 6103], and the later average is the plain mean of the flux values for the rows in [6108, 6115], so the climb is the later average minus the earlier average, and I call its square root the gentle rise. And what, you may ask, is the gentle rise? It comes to 1.1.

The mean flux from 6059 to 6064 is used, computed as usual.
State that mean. 9.3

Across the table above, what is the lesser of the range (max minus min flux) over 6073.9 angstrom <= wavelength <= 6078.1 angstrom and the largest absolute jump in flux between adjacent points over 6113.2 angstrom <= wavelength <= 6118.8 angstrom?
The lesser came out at 0.48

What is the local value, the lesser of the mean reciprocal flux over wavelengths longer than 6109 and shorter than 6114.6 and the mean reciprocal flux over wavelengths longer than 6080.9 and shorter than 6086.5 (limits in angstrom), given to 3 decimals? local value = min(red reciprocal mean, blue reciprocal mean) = 0.094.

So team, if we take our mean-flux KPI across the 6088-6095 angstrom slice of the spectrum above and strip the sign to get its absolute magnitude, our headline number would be 10.0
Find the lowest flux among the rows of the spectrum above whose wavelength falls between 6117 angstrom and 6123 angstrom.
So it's 9.74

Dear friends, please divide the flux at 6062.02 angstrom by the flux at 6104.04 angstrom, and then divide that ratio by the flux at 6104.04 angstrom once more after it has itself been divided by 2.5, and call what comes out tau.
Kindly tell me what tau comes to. 0.232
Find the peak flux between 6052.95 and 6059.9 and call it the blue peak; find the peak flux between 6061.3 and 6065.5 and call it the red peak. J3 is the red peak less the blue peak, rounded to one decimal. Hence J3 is 0.2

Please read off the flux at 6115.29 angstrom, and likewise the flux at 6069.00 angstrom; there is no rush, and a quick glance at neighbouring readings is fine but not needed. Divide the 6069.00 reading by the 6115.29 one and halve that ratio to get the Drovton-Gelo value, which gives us 0.416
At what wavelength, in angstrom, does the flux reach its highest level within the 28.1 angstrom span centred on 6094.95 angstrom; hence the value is 6108.26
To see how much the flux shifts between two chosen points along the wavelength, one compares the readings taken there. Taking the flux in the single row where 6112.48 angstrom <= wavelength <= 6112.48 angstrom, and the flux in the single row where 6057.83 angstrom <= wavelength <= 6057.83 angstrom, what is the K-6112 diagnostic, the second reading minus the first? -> -1.6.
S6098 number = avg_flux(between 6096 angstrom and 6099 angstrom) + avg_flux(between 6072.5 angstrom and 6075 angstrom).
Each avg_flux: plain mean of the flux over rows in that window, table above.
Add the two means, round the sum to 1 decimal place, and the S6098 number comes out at 18.6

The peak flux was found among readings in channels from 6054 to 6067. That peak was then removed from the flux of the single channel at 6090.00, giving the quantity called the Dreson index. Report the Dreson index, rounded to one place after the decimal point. 0.6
